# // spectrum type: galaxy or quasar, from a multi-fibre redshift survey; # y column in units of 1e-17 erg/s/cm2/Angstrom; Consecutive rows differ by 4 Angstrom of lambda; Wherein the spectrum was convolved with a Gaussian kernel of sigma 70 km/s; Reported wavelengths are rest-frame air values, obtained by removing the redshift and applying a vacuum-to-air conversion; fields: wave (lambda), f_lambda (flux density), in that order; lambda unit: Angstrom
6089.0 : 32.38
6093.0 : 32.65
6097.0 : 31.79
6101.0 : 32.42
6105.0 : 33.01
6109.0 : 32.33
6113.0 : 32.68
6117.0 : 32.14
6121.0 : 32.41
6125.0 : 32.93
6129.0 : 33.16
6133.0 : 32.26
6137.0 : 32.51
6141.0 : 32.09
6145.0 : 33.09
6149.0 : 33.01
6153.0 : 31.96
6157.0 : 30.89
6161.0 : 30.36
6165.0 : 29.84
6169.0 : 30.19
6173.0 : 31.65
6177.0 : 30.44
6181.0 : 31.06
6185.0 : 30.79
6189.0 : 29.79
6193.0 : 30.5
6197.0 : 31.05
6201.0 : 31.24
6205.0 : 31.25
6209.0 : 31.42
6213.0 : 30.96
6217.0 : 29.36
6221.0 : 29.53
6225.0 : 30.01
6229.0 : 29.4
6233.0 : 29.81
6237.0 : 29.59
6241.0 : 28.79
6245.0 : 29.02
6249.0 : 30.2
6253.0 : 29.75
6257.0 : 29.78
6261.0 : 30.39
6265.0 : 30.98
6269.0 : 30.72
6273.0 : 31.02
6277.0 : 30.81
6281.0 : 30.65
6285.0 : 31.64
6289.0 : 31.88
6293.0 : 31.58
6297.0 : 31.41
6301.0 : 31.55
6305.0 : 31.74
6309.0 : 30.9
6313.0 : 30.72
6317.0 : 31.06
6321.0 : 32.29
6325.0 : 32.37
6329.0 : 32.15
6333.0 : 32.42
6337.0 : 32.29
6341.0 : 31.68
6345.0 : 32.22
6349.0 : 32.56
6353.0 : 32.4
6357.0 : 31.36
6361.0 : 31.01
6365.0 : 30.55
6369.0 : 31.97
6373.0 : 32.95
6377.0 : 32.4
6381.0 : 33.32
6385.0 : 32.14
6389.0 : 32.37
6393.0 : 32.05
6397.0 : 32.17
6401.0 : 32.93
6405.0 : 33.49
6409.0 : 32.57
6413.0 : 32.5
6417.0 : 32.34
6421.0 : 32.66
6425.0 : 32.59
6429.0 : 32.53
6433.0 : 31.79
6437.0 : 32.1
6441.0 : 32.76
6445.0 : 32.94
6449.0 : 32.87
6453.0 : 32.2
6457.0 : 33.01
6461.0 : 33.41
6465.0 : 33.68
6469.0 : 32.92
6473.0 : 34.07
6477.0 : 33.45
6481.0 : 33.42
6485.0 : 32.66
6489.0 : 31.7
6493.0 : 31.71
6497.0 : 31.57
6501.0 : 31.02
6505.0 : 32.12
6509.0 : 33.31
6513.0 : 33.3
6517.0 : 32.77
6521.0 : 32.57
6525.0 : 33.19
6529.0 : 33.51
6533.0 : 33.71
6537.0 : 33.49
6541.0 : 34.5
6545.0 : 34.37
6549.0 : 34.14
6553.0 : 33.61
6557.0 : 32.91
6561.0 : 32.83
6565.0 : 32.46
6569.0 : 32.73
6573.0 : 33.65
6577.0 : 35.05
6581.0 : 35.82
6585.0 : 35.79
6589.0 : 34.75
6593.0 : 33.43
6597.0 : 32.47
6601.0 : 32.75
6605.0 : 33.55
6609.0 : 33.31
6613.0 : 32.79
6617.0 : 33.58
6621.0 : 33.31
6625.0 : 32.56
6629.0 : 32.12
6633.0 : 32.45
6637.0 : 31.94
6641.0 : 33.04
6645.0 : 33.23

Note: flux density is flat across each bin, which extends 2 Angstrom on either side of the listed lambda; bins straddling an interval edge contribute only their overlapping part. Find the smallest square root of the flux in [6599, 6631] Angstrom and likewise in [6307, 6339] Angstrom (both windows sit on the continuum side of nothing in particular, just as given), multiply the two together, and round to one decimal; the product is 31.4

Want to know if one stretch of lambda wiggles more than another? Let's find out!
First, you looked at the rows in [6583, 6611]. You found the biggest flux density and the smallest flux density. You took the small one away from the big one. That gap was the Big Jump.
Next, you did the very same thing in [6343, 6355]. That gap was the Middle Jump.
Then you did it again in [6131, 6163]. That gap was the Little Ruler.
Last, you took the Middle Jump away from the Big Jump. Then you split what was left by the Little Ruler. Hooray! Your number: 1.09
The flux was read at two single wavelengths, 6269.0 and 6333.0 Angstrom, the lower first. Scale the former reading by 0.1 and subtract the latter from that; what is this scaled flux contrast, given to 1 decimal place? -29.3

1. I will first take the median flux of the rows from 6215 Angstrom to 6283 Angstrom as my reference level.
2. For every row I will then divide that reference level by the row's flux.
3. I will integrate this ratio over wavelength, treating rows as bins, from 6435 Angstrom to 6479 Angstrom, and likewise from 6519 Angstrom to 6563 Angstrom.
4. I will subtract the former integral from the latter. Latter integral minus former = -0.6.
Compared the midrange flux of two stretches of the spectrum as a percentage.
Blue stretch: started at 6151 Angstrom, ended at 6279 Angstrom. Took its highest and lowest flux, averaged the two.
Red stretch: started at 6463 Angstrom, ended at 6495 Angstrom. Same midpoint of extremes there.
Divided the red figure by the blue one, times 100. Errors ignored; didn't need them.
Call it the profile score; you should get 108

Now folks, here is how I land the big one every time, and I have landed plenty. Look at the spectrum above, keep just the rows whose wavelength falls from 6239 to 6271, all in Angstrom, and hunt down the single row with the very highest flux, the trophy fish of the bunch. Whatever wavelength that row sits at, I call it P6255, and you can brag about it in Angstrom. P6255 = 6265.0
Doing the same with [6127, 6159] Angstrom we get 6129.0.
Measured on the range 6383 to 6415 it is 6405.0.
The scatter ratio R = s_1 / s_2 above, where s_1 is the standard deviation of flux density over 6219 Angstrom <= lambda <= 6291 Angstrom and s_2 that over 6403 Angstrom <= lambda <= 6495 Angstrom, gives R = 1.3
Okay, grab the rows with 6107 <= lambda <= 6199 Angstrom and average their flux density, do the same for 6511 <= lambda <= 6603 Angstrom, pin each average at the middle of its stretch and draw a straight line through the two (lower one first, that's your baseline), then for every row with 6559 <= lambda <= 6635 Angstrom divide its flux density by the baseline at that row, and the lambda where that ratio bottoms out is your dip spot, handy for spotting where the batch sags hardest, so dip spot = 6629.0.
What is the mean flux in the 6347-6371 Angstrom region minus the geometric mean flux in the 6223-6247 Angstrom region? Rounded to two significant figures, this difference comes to 2.2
